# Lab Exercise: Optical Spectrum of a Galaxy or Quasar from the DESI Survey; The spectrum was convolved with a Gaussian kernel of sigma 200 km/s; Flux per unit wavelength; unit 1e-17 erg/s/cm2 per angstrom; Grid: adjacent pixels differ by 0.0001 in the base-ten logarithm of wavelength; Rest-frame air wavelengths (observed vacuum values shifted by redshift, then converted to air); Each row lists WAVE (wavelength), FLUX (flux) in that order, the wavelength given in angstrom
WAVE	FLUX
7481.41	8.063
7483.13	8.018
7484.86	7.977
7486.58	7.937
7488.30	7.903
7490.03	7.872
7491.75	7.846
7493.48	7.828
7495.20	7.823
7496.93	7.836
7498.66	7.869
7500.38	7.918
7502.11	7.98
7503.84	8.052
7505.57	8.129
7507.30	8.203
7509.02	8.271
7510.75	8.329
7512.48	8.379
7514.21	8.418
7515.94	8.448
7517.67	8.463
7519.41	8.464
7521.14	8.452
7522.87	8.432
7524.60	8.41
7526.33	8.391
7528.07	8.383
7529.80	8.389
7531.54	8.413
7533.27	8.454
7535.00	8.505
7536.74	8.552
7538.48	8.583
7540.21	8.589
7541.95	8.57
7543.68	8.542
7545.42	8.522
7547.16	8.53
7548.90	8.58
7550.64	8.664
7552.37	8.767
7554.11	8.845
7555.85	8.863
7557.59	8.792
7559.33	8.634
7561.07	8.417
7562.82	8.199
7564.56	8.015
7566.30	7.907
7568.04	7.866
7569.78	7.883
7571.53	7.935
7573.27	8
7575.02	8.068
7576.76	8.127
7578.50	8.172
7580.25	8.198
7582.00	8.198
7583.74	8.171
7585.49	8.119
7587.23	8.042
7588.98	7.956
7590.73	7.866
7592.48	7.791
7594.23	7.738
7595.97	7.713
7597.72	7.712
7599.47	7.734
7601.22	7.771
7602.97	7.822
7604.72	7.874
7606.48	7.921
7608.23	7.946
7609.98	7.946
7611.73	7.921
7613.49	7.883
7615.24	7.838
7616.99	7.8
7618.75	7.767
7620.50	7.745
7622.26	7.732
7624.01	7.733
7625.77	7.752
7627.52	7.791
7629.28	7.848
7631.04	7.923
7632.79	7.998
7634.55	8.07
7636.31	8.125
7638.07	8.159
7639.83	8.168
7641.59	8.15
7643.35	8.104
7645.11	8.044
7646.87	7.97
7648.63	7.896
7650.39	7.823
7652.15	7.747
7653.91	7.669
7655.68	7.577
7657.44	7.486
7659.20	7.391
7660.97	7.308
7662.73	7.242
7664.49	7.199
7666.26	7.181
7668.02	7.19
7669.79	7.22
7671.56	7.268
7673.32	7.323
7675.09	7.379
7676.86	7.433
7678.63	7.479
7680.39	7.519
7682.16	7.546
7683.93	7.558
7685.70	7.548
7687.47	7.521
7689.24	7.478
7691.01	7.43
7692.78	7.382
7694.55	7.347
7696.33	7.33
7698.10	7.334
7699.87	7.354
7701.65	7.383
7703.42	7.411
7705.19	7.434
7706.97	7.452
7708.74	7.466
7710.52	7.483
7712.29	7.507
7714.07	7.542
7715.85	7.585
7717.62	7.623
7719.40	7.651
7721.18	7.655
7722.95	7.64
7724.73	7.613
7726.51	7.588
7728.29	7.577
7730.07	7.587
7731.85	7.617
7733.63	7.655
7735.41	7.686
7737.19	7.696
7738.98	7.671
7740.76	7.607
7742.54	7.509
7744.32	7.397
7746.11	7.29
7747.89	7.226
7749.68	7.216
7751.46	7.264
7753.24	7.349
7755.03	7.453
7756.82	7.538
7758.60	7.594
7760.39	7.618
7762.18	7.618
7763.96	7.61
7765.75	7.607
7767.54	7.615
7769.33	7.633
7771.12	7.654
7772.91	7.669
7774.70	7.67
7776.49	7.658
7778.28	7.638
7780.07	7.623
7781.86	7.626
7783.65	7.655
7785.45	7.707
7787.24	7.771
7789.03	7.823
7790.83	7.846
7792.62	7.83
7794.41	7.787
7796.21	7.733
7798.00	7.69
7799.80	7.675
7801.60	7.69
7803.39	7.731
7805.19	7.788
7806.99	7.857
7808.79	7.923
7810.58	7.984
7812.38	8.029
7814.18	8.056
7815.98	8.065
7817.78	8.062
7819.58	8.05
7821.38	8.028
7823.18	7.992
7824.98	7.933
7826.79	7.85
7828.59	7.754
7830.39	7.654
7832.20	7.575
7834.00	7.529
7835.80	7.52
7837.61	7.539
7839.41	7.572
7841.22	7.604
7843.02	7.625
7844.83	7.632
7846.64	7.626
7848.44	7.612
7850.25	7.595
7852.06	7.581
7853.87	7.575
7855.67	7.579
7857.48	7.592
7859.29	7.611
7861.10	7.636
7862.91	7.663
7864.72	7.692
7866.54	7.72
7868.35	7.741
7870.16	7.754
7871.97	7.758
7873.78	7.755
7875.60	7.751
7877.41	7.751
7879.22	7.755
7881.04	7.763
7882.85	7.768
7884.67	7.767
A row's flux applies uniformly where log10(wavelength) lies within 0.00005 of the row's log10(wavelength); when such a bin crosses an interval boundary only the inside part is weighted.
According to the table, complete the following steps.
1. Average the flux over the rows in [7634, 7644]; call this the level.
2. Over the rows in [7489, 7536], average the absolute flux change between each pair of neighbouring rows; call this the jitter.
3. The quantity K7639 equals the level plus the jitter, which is 8.16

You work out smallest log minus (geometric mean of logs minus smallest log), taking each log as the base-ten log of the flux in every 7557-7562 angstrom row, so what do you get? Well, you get 0.915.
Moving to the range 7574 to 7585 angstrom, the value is 0.902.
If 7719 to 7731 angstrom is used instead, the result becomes 0.877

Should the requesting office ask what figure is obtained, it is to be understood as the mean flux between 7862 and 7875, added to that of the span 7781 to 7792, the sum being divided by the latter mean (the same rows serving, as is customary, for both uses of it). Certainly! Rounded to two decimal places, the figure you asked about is 2.00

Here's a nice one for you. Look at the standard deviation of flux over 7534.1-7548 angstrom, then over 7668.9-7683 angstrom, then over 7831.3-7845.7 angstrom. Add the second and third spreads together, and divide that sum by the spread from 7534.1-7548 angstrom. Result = 5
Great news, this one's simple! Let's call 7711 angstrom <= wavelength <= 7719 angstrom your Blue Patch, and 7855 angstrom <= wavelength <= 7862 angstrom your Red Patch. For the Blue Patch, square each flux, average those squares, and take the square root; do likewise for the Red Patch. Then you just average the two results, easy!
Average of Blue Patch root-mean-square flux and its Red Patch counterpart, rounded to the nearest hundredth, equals 7.58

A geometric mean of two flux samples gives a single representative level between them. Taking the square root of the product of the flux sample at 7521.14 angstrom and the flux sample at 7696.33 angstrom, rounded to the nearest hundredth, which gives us 7.87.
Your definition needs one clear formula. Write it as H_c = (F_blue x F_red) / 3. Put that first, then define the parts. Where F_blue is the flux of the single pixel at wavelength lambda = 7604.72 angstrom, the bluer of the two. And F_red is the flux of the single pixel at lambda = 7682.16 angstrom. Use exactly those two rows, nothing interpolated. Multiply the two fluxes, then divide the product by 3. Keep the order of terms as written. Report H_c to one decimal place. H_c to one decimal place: 19.8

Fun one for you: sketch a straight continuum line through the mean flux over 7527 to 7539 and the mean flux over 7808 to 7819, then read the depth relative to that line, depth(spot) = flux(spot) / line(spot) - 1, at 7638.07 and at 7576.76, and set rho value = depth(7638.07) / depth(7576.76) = 0.5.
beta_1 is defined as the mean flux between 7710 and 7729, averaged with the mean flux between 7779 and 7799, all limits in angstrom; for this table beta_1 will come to 7.66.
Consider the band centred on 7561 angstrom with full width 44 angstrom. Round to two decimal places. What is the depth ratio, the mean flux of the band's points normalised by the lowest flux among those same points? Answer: 1.06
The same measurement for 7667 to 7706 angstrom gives 1.03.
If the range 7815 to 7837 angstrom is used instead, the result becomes 1.04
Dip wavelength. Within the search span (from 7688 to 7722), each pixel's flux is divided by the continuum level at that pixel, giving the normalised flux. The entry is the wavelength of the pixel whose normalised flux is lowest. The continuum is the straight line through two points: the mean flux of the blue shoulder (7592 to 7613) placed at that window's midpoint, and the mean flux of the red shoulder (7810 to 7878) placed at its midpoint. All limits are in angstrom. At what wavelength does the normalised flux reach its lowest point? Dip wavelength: 7696.33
